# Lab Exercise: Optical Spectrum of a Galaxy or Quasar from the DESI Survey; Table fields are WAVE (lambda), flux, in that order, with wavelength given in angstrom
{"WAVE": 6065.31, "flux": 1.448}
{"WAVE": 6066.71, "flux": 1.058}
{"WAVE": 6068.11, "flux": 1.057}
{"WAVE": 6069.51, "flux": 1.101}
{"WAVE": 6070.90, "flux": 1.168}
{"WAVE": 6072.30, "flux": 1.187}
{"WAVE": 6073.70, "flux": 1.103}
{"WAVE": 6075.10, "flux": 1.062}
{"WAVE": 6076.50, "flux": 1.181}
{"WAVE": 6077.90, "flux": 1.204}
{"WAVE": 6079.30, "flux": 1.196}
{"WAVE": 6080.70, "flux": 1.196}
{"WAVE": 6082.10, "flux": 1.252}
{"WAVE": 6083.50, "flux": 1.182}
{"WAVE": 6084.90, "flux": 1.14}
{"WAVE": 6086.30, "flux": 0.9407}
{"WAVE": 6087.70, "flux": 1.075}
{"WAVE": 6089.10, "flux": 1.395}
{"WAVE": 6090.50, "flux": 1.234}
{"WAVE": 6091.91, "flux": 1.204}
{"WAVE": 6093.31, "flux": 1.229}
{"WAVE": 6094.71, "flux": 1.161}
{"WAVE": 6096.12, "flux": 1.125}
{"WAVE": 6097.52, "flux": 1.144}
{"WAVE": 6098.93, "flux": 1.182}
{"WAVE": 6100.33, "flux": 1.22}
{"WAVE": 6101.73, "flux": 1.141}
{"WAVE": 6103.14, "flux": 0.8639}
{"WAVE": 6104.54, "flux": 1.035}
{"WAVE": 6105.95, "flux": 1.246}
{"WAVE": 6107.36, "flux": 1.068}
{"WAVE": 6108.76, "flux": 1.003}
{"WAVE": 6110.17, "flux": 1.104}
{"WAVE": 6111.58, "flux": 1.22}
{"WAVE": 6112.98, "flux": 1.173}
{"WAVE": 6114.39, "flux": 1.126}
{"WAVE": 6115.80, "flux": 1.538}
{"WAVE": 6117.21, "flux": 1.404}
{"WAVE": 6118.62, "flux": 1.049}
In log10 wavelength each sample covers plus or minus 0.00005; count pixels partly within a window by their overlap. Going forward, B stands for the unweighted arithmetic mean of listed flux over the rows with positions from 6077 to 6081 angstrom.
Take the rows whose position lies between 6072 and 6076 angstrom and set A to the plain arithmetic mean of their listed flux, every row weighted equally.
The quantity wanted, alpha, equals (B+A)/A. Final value 2.07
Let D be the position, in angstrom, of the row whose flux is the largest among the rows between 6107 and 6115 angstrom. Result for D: 6111.58 angstrom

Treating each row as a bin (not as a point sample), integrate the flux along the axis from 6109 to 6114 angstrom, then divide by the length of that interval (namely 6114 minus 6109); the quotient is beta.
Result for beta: 1.148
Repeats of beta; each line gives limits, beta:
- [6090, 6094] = 1.220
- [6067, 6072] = 1.111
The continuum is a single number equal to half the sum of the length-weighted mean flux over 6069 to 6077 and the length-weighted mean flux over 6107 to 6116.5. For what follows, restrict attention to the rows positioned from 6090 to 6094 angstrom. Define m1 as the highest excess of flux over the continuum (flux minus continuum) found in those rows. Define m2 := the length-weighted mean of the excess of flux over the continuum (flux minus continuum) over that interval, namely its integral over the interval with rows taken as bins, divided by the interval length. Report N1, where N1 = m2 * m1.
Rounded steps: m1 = 0.077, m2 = 0.06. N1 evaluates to 0.005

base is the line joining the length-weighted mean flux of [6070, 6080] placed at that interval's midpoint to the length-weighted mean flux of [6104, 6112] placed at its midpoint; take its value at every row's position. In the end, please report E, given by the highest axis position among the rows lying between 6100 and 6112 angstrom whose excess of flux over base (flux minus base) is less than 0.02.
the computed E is 6110.17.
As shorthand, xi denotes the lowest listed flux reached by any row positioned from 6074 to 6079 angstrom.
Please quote 1.062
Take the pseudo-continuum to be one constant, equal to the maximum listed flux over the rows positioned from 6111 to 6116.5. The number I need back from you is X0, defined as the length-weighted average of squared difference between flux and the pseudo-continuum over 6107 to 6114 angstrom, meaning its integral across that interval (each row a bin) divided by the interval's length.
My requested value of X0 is 0.184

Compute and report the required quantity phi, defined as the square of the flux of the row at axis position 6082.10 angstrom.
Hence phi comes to 1.57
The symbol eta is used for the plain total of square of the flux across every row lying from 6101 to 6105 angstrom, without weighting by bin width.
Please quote 3.12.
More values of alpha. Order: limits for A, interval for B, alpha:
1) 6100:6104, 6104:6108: 2.04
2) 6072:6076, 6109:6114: 2.04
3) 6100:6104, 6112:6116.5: 2.19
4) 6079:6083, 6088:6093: 2.05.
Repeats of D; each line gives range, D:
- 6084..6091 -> 6089.10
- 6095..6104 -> 6100.33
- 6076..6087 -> 6082.10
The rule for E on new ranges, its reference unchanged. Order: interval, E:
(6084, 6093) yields 6087.70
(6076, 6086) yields 6084.90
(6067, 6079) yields 6075.10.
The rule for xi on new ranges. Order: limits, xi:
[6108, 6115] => 1.003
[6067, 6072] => 1.057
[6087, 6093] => 1.075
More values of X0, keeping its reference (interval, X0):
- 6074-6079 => 0.155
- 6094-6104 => 0.188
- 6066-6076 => 0.188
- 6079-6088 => 0.168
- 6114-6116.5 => 0.074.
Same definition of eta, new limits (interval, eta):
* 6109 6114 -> 4.08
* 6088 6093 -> 4.92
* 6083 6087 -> 3.58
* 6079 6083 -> 4.43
